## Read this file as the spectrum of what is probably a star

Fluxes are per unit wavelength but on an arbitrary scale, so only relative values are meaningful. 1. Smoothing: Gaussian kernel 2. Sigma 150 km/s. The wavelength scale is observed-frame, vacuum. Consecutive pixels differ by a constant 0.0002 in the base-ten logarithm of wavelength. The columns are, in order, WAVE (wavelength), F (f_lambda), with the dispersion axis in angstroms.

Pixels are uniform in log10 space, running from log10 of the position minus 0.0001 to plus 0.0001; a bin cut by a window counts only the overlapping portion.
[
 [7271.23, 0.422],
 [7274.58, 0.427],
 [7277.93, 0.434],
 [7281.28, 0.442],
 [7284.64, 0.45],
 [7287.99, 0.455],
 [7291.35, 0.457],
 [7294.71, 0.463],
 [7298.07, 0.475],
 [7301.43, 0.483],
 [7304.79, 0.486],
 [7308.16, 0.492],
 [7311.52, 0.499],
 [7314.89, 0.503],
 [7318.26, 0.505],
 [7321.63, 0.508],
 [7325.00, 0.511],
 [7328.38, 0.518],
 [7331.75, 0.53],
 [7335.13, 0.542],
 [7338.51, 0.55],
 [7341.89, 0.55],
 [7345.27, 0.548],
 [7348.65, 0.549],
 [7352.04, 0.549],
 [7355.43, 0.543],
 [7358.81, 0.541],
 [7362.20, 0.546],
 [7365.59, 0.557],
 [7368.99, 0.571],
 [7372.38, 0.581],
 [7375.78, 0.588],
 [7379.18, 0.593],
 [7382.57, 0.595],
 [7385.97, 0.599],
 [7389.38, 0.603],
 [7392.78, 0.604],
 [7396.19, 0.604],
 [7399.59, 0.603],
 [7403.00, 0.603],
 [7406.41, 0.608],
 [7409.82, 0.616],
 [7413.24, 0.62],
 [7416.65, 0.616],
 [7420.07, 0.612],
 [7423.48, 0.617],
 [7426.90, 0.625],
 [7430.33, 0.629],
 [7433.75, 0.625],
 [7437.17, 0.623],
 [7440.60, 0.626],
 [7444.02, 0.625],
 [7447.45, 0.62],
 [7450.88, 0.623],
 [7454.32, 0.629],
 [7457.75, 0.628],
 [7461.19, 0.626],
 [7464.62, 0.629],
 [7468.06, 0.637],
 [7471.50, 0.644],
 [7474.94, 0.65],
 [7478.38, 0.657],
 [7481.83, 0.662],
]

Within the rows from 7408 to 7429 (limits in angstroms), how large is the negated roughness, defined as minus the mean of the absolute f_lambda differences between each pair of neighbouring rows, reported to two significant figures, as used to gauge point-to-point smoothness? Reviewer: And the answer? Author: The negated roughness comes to -0.0050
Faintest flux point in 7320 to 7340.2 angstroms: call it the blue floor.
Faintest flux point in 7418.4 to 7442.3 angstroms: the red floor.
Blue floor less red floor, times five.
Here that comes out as -0.52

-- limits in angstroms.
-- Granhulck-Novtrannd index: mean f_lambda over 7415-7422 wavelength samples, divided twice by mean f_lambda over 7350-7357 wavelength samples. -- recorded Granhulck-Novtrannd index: 2.06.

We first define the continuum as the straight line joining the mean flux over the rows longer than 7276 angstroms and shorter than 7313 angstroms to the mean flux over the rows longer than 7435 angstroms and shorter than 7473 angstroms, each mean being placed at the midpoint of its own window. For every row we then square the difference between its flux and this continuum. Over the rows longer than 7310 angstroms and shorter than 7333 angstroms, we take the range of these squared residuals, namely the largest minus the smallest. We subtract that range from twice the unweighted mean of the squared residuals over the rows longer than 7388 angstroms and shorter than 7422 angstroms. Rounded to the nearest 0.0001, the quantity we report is 0.0015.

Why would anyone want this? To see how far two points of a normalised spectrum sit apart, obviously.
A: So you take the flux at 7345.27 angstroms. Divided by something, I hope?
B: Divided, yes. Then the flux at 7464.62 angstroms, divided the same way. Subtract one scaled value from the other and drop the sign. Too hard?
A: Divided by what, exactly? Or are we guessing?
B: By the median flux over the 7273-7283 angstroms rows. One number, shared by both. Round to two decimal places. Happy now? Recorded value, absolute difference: 0.19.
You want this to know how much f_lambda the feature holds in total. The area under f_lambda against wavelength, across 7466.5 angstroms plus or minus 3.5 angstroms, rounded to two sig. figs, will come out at 4.4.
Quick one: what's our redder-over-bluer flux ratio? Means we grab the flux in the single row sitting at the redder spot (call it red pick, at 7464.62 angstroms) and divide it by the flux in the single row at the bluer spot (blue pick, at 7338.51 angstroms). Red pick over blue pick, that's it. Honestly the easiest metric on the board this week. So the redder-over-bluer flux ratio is 1.144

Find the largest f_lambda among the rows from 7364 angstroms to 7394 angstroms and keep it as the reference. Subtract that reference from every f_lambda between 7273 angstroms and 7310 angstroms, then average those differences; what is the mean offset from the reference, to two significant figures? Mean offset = -0.14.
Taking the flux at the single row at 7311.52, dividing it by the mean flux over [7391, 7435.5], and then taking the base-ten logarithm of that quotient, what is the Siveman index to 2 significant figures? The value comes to -0.090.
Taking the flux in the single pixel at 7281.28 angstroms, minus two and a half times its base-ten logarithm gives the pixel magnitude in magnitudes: 0.89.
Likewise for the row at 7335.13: 0.67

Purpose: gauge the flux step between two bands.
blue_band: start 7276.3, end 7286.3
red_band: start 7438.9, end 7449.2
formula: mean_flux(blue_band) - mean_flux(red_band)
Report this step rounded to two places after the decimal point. -0.18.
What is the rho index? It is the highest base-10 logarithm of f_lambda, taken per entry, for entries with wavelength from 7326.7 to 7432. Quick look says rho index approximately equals -0.201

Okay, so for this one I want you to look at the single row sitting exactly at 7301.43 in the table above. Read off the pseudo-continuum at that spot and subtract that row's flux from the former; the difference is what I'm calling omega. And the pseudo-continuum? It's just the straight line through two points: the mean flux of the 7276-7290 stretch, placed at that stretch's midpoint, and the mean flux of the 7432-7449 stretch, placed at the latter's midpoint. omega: -0.017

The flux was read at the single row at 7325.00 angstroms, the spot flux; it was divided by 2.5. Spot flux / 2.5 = 0.204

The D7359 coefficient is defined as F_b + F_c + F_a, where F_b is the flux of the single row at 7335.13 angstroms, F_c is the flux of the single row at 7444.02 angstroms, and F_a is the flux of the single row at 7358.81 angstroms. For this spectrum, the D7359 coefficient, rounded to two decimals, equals 1.71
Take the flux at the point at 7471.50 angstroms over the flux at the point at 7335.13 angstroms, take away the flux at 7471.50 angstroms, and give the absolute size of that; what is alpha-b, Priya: 0.54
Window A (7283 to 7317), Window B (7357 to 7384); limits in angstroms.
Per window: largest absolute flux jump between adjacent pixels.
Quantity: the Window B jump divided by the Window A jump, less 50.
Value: -48.8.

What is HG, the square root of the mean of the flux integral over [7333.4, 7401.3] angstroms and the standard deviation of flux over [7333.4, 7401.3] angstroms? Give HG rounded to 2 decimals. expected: 4.40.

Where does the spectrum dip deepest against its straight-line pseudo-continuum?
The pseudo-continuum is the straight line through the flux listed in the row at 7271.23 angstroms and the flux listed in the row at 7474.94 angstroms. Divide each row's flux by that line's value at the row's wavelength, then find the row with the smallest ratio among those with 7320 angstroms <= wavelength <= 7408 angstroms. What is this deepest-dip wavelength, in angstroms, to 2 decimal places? 7358.81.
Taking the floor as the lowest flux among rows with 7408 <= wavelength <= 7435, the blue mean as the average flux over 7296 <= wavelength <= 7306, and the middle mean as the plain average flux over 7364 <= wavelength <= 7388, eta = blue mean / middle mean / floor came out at 1.35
